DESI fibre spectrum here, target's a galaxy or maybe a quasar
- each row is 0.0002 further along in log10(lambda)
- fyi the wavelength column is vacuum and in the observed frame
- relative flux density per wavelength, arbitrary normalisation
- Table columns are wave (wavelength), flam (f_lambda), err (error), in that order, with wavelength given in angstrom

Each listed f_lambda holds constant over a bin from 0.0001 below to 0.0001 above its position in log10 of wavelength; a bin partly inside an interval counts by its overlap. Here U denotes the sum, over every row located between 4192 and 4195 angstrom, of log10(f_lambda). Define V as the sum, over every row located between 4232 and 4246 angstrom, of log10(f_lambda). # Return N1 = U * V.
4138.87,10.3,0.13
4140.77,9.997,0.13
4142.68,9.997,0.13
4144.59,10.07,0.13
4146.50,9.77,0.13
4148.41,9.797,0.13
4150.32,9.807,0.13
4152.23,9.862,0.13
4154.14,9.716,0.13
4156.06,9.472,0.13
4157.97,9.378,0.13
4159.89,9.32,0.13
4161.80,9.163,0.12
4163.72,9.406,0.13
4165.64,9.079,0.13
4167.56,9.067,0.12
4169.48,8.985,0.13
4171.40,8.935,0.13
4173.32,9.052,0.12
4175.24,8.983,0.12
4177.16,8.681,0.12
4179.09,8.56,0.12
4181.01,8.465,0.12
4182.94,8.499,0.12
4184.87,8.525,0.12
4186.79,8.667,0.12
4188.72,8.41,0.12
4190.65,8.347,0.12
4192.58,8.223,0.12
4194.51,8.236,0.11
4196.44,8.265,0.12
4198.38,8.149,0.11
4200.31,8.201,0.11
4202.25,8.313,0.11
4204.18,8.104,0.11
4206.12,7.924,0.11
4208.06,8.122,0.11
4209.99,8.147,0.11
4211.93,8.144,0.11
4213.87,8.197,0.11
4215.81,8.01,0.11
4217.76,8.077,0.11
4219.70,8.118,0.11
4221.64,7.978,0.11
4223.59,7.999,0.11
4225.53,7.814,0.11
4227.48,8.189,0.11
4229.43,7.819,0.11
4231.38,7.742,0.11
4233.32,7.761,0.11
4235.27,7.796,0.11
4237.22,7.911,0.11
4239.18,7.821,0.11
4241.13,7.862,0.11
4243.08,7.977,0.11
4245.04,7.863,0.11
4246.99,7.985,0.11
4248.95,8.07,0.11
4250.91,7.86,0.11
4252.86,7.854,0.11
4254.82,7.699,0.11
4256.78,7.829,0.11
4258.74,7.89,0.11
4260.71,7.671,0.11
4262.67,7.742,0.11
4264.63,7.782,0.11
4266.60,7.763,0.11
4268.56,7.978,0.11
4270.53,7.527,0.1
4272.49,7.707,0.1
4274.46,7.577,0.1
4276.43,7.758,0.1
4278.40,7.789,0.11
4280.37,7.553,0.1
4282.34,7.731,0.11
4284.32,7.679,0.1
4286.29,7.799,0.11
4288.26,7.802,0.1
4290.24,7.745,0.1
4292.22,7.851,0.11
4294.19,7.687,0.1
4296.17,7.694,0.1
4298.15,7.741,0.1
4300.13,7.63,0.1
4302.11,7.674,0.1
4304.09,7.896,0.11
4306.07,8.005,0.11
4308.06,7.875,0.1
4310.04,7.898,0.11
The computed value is 11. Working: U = 1.8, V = 6.3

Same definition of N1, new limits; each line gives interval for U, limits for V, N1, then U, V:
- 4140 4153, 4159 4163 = 13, 7.0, 1.9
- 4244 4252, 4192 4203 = 20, 3.6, 5.5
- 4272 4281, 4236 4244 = 16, 4.4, 3.6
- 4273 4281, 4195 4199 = 6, 3.5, 1.8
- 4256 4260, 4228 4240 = 10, 1.8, 5.4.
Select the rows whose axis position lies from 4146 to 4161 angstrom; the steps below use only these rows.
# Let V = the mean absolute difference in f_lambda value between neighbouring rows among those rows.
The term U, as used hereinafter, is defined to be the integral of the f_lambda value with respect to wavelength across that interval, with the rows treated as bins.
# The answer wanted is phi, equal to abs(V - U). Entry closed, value 144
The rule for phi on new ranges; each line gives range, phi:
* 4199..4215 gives 130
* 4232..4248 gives 126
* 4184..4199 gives 125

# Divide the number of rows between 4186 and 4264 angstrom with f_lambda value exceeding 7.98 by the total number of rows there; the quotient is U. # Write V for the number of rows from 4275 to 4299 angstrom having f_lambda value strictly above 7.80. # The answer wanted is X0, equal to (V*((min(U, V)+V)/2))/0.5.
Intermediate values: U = 0.5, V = 2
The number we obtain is 5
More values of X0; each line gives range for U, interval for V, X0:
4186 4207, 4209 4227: 89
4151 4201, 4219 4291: 380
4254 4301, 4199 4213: 49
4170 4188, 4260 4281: 2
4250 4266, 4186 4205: 100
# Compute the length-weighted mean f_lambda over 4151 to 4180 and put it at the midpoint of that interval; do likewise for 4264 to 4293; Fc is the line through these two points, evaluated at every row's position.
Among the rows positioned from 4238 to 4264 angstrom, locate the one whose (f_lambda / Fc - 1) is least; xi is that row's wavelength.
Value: 4239.18 angstrom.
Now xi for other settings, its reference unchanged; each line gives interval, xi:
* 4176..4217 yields 4206.12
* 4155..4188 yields 4181.01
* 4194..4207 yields 4206.12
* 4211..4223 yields 4215.81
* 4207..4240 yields 4231.38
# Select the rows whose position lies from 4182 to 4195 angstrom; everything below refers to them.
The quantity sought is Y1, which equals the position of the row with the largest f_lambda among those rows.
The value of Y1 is 4186.79 angstrom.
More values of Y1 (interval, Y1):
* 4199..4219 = 4202.25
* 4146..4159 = 4152.23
